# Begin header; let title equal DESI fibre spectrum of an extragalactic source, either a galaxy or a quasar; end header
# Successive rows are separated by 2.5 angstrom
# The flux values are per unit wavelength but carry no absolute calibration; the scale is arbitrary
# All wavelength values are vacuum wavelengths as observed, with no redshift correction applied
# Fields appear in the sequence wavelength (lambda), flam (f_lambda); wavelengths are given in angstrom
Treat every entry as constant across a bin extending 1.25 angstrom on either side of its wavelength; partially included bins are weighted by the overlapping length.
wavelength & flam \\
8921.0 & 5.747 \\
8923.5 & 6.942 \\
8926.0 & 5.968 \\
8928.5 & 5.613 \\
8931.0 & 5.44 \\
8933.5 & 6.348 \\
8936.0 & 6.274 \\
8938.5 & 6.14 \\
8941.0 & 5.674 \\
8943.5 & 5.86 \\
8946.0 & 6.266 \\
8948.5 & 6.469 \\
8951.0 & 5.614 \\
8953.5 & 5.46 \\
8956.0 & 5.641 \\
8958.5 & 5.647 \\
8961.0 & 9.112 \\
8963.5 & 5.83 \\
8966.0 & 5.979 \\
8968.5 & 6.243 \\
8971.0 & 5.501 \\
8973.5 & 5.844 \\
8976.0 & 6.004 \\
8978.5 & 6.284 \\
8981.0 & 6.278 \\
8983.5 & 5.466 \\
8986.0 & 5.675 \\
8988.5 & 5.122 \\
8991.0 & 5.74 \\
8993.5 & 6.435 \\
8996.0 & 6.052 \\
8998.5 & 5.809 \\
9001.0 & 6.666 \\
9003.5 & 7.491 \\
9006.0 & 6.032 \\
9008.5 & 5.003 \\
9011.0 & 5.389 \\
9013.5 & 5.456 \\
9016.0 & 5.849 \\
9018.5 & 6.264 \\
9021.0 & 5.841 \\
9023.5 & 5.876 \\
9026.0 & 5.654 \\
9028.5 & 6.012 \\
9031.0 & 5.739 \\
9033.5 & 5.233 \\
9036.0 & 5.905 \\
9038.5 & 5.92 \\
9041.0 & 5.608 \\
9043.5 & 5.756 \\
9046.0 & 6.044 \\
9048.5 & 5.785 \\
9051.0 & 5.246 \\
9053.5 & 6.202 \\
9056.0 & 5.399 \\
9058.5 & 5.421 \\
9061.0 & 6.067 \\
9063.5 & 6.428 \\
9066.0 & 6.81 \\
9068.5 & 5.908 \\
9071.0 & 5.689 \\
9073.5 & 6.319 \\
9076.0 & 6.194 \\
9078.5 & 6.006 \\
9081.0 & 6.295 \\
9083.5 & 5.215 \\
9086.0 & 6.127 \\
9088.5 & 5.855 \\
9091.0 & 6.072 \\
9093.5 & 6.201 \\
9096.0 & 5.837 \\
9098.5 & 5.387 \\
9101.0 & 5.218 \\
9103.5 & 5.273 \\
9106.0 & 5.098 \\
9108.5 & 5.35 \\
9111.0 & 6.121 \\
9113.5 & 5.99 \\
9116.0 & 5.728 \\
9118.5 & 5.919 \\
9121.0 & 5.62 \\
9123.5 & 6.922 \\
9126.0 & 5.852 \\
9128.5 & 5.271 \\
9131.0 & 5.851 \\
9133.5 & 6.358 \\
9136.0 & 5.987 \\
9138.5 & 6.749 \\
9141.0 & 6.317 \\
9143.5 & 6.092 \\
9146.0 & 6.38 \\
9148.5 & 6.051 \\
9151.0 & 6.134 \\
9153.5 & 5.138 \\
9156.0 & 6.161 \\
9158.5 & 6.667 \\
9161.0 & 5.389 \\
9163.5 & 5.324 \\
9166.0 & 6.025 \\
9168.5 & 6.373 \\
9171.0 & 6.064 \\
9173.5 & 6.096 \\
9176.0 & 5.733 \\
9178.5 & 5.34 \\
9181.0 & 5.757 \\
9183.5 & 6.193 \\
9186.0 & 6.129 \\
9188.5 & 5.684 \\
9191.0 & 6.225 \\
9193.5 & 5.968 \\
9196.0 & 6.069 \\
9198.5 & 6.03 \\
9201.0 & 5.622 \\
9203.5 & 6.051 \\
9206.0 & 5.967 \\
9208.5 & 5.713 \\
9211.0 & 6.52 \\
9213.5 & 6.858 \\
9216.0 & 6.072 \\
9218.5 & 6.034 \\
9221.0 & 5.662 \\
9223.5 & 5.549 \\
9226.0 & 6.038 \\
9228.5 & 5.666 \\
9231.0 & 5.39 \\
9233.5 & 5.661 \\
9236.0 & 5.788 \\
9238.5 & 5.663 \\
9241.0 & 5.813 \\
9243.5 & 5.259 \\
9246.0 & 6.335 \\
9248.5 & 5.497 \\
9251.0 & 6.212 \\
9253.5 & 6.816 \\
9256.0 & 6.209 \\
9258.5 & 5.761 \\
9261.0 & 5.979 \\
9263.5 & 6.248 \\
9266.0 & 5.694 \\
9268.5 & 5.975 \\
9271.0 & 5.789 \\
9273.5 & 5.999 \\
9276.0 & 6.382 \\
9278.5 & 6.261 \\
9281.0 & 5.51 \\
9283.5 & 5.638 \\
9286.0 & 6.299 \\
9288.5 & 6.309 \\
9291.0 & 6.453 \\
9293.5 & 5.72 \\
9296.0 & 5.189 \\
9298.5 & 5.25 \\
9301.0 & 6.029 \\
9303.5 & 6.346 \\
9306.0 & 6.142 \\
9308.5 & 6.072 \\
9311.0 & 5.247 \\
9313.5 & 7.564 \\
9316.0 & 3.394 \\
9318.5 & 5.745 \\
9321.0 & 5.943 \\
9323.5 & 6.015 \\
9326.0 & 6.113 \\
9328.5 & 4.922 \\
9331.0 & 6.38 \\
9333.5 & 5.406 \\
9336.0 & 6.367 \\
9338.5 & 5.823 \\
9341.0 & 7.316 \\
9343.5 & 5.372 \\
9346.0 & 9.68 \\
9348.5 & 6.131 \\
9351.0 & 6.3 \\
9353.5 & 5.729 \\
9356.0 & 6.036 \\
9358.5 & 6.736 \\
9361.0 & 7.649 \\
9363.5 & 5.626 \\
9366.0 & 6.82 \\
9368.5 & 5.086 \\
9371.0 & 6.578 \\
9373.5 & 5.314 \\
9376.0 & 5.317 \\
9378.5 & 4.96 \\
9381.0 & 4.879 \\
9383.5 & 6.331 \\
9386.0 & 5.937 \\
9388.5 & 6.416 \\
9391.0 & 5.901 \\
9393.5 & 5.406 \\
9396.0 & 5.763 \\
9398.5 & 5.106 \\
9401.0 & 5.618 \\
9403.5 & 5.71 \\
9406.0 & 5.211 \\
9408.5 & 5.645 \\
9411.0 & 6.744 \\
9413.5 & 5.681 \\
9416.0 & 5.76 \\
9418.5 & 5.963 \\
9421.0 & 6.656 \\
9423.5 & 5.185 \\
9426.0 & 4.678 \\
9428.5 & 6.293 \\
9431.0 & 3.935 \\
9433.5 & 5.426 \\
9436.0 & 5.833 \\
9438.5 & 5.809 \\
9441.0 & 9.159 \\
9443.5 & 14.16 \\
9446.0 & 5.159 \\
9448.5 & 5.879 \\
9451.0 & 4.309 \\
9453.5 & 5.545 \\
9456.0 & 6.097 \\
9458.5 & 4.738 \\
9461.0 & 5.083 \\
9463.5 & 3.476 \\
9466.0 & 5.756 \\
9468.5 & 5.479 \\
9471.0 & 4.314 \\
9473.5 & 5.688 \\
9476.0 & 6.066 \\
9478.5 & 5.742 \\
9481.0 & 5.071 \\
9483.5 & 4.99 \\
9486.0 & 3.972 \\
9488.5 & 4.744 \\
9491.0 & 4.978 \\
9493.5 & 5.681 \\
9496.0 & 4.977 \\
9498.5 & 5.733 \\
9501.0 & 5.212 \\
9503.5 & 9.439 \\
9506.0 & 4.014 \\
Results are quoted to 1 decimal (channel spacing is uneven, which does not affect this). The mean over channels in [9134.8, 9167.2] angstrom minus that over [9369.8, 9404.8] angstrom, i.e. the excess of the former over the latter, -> 0.4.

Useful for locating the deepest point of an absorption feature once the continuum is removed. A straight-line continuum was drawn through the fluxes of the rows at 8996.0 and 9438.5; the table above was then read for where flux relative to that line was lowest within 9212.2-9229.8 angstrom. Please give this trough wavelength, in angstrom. 9223.5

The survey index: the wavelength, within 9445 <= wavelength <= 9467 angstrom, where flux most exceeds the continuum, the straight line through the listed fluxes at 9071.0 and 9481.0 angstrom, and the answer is 9456.0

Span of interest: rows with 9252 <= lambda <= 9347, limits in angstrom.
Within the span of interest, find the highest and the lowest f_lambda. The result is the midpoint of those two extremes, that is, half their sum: 6.5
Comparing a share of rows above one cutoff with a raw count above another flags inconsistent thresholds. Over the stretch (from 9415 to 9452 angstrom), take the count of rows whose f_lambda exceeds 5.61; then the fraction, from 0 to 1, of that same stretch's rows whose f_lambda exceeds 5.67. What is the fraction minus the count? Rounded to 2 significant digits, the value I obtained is -8.4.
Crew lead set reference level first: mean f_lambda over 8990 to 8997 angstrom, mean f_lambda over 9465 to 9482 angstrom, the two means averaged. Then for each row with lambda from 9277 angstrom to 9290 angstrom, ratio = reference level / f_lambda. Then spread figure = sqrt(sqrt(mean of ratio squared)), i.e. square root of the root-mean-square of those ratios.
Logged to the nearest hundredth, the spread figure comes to 0.98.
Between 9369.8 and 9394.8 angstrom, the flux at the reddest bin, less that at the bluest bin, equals -1.2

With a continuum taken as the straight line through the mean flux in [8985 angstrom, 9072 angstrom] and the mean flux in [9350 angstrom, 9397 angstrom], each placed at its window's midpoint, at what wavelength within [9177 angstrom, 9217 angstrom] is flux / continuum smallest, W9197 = 9178.5 angstrom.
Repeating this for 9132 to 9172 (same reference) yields 9153.5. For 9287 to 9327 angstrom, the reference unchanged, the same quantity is 9316.0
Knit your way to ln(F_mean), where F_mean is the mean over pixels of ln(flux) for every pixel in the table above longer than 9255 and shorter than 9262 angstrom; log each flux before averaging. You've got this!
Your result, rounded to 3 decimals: 0.581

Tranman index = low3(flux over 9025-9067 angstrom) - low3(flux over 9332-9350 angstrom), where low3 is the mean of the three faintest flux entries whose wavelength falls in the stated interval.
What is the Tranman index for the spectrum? -0.24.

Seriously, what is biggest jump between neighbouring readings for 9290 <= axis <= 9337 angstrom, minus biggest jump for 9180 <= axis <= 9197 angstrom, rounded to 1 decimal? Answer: 3.6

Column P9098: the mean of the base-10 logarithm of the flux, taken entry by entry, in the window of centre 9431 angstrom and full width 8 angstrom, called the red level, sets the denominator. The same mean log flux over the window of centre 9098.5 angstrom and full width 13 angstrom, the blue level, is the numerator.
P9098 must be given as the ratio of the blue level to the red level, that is 1.05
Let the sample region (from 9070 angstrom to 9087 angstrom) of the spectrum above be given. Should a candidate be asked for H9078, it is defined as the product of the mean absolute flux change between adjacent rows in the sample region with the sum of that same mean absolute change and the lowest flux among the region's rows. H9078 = 3.1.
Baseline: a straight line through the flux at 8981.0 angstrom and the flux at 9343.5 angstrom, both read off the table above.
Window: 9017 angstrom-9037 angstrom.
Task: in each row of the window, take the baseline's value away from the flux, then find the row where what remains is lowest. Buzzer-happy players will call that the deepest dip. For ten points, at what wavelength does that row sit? 9033.5 angstrom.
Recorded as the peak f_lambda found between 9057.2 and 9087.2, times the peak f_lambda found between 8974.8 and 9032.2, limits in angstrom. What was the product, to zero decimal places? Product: 51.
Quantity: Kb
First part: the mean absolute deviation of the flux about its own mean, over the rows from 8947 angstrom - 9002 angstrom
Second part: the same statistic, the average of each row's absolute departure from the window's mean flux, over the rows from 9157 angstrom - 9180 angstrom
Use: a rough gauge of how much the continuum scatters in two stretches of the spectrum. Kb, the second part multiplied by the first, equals 0.19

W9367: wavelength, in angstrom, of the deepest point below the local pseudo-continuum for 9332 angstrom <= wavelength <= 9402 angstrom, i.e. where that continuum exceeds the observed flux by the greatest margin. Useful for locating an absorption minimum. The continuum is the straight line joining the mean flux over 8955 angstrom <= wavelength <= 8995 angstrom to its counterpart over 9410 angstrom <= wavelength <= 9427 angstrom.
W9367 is 9381.0 angstrom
